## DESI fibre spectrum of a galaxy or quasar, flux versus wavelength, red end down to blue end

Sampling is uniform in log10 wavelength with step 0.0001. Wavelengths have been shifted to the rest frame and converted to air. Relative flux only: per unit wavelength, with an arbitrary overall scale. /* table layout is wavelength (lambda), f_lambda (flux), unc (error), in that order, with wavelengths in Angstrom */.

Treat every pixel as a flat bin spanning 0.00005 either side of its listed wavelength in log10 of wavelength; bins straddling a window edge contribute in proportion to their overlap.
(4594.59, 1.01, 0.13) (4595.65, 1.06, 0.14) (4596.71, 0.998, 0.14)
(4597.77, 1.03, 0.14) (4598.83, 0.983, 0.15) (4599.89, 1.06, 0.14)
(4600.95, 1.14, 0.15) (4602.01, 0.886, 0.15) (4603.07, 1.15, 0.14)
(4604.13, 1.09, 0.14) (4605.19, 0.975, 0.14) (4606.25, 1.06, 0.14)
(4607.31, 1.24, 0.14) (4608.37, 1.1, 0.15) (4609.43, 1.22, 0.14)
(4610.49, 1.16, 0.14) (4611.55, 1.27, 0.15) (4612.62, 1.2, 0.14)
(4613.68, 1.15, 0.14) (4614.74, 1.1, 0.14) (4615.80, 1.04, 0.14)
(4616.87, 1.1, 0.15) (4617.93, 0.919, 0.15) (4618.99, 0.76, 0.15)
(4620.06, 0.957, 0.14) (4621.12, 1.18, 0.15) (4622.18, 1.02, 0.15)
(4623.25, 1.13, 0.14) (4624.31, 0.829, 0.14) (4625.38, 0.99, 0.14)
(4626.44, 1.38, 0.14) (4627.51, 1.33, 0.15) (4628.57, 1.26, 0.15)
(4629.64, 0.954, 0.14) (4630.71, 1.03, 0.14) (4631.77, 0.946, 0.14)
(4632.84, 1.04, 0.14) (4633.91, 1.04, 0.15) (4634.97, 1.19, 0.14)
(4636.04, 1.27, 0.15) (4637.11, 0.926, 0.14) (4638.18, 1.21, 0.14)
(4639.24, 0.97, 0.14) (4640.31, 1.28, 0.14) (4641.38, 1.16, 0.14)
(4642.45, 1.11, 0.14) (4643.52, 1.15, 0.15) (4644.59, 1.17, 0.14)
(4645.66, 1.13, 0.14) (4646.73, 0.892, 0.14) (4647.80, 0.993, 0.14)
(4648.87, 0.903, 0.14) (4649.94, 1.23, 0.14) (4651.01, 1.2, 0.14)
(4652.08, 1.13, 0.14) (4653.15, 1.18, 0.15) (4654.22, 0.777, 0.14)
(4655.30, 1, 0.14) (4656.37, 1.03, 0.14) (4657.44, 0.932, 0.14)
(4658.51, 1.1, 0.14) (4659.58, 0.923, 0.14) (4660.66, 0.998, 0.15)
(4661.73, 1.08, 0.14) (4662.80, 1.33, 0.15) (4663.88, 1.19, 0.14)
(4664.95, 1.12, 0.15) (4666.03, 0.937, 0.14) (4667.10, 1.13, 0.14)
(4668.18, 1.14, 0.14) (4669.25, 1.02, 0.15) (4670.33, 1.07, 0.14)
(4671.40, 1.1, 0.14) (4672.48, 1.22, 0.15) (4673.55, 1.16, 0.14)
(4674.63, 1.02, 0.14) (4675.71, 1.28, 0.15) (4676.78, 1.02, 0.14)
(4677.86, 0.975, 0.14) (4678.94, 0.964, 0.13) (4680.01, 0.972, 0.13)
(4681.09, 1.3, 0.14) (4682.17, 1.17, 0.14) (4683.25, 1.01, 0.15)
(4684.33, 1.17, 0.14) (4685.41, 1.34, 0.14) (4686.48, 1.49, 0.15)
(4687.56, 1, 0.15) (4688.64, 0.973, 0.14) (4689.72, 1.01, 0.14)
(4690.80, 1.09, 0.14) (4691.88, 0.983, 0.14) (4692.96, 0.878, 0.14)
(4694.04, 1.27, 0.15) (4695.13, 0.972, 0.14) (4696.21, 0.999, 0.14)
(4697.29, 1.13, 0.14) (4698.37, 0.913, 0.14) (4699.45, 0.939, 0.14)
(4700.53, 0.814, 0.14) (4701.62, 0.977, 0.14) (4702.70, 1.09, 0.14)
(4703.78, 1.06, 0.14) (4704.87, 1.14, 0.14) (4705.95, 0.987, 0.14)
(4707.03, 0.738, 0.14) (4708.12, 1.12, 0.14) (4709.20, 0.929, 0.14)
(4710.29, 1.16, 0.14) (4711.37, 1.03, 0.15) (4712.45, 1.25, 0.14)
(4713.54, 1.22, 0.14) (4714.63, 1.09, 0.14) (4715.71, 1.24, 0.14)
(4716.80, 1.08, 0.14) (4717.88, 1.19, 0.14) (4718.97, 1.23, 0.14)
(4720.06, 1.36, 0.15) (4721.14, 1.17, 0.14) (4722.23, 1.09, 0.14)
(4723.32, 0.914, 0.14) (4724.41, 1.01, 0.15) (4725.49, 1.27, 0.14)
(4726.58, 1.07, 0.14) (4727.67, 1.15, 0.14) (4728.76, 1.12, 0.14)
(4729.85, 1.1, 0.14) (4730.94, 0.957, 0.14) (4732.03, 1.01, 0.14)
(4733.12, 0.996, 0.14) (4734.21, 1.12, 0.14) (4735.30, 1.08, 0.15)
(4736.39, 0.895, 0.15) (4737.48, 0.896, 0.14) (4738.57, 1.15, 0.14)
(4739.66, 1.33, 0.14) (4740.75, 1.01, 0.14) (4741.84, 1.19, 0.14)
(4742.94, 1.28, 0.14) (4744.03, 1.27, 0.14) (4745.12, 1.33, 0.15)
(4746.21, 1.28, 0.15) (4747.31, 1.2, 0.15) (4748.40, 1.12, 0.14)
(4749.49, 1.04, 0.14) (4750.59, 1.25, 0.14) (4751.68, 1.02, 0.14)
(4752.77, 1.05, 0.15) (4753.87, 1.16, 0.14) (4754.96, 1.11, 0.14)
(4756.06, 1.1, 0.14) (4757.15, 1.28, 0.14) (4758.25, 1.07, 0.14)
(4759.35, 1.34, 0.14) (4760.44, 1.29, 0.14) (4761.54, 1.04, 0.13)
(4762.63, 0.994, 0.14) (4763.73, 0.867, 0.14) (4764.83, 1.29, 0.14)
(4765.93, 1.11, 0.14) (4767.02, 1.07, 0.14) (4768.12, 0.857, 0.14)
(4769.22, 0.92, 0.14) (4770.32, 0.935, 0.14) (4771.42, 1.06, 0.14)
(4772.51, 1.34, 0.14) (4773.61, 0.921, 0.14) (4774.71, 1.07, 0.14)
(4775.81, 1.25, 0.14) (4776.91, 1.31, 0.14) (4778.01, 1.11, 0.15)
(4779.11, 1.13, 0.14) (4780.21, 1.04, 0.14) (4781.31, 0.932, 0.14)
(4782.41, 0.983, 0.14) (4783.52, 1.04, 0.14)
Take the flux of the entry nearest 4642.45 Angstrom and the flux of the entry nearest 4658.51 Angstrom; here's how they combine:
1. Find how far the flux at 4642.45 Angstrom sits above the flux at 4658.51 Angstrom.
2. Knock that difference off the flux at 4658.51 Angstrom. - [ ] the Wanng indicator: 1.09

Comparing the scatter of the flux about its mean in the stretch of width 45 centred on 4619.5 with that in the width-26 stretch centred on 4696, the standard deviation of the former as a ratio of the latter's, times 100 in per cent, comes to 85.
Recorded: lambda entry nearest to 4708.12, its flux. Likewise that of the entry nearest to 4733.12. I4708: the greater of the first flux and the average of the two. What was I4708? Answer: 1.12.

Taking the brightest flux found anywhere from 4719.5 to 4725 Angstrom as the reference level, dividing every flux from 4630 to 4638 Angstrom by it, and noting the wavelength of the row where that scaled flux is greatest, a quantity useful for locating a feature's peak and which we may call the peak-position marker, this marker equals 4636.04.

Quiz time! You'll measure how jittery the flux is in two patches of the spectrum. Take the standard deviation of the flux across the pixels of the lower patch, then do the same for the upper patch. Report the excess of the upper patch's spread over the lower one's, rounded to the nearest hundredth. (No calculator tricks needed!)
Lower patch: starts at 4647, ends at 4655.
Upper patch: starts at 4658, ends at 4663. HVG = -0.02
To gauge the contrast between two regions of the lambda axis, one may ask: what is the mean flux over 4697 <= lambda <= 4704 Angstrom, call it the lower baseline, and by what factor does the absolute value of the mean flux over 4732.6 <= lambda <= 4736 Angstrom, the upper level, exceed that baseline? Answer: 1.08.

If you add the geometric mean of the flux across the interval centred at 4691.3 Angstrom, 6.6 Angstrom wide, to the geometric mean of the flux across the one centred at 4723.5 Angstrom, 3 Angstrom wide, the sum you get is 2.03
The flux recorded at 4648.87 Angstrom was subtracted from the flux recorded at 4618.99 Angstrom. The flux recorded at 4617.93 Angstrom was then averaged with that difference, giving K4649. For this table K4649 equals 0.39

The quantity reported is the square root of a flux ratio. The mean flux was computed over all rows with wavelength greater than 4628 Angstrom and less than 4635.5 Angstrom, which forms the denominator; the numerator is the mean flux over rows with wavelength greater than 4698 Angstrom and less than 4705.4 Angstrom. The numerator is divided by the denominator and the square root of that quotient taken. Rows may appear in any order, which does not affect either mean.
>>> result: 0.96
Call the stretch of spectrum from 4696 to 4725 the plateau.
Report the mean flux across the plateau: 1.07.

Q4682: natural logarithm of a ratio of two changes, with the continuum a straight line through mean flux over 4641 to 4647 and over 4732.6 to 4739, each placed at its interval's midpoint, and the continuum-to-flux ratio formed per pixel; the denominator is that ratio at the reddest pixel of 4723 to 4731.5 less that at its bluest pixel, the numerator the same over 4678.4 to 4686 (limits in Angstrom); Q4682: 1.7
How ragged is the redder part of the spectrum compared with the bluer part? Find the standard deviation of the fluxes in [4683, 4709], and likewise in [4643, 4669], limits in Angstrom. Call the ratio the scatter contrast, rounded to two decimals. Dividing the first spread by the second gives 1.25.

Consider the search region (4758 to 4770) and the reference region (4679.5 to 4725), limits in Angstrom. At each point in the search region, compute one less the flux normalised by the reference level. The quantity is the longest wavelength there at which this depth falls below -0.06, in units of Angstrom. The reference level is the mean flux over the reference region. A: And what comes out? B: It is 4764.83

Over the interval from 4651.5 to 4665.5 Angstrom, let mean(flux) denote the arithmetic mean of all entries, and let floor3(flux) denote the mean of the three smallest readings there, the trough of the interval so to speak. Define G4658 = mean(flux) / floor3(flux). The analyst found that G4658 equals 1.21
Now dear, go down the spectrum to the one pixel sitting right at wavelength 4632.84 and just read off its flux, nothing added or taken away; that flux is 1.04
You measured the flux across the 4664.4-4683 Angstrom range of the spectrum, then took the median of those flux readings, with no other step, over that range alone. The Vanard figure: 1.10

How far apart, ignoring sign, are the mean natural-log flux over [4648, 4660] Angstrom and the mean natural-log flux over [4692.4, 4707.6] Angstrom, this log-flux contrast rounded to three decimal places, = 0.043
